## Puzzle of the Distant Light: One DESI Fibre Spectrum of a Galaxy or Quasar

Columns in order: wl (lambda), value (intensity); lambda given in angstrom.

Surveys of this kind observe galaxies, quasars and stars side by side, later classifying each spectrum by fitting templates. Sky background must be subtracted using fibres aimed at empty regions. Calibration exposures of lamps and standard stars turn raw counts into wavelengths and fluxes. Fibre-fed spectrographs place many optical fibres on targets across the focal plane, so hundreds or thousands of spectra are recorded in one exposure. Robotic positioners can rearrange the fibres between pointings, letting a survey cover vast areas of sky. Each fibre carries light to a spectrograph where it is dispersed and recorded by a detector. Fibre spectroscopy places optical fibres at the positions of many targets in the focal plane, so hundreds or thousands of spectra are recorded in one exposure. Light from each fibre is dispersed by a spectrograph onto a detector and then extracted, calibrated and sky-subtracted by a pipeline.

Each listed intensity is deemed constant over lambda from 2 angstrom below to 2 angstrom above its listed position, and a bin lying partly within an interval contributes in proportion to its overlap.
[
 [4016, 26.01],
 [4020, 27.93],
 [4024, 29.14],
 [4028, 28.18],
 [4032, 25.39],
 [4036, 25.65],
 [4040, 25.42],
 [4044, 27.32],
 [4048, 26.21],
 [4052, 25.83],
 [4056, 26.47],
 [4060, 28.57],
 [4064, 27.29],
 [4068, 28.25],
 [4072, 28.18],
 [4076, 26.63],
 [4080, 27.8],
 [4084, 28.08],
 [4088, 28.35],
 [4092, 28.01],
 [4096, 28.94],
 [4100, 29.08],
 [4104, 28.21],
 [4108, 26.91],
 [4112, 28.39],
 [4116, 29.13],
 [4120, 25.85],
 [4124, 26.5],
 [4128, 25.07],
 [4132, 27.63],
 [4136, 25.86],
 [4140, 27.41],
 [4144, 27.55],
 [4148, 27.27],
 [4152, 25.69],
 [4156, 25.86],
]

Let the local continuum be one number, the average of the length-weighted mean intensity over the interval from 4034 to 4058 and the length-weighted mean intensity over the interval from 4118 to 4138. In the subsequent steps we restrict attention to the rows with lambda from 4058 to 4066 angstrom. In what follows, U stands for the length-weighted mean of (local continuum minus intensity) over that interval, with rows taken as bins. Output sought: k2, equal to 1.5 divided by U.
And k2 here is -0.9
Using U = -1.8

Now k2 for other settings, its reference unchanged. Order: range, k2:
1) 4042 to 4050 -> -2.5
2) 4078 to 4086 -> -0.8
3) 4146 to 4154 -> -4.8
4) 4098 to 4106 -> -0.6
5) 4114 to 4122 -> -1.1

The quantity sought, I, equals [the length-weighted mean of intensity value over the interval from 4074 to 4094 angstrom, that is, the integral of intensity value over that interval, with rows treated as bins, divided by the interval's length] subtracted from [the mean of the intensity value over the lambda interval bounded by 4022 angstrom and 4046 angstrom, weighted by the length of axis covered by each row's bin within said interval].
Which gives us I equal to -0.92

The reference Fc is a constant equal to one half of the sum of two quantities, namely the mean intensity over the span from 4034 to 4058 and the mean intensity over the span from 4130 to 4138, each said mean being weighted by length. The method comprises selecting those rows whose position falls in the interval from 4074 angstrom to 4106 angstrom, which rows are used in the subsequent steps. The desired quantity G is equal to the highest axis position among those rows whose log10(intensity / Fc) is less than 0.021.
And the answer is 4076 angstrom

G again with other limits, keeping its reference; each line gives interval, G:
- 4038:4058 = 4056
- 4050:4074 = 4064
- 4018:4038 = 4036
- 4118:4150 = 4148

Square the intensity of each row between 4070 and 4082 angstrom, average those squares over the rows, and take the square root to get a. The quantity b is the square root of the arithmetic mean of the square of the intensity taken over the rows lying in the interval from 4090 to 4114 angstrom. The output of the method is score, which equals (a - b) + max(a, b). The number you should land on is 27.5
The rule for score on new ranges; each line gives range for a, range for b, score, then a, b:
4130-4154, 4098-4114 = 26.9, 26.9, 28.2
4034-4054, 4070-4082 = 26.1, 26.1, 27.5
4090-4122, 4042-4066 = 29.2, 28.1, 27.0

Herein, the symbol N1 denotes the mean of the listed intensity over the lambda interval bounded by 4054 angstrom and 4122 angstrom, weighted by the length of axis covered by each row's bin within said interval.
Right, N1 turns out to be 27.9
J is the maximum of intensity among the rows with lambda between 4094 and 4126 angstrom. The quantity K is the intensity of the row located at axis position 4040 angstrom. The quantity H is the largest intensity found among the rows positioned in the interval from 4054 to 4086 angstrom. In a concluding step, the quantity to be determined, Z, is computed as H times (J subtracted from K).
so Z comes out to -106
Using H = 28.57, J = 29.13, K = 25.42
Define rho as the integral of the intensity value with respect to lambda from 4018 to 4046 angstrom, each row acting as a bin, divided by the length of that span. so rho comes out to 27.0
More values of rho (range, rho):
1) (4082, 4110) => 28.2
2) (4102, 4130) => 27.2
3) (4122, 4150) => 26.8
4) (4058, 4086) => 27.8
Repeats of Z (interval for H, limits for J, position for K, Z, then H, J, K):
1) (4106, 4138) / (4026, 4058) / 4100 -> 26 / 29.13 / 28.18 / 29.08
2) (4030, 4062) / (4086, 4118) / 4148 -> -53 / 28.57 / 29.13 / 27.27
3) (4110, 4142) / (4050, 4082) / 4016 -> -75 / 29.13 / 28.57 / 26.01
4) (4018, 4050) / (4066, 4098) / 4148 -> -49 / 29.14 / 28.94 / 27.27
